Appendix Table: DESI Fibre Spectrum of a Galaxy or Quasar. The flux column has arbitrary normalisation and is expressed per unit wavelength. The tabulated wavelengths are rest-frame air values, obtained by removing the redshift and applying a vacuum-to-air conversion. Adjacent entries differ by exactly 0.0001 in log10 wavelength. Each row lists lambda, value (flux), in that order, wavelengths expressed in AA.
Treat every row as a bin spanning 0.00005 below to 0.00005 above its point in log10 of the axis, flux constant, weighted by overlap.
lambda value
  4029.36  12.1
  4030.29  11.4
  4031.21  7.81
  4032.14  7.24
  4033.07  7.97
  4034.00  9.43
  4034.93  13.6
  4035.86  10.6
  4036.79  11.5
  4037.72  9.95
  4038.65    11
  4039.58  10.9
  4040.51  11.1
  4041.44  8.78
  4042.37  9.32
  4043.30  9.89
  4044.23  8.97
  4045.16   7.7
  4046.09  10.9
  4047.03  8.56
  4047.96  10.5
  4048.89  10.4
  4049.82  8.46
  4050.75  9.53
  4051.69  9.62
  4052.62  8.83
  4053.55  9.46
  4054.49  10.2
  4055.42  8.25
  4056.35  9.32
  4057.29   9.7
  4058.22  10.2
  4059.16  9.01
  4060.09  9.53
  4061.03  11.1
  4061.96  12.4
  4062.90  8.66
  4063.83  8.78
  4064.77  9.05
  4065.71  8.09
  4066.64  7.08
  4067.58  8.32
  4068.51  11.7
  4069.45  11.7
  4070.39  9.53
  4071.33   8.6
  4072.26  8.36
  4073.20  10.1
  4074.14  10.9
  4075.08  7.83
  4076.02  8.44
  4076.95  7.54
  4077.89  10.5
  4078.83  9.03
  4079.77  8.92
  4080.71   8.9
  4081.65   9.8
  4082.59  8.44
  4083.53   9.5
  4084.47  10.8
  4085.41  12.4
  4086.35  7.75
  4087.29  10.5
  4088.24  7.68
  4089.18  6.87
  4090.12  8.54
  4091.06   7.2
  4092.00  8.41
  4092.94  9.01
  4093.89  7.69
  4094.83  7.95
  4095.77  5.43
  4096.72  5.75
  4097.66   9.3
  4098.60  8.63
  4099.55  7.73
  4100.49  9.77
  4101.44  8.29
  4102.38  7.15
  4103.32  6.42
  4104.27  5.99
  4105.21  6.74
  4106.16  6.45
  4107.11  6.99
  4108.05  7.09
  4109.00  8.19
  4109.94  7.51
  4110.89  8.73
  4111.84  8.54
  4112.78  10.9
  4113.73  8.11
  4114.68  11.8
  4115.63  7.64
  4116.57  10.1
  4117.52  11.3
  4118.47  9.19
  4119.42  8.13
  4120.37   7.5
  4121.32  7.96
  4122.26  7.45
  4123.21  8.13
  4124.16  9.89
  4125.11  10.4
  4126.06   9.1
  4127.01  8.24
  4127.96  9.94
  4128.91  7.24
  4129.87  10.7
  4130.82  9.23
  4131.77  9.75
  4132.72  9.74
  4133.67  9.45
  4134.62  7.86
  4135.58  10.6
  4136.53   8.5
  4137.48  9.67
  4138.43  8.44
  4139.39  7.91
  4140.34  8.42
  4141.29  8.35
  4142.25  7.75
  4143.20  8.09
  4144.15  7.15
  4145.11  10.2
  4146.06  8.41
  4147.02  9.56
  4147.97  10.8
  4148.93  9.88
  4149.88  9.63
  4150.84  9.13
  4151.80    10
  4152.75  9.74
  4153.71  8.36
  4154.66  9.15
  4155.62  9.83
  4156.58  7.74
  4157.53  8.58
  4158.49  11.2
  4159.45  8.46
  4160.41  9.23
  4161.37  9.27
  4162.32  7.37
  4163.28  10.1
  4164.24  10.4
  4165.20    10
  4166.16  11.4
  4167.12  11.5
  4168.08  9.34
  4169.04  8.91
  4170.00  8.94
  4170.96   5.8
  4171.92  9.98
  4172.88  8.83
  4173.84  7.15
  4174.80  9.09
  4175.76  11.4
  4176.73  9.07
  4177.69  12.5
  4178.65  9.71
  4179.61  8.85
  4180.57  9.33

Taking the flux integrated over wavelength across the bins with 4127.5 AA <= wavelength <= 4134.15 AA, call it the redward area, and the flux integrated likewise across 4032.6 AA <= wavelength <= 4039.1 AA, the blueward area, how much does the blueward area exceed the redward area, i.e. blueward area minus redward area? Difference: 6.0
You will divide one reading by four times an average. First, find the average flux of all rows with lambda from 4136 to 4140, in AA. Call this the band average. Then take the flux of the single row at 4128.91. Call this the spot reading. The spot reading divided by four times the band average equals 0.21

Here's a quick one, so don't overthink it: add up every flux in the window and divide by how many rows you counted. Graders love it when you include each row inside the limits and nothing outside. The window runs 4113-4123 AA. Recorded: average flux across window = 8.9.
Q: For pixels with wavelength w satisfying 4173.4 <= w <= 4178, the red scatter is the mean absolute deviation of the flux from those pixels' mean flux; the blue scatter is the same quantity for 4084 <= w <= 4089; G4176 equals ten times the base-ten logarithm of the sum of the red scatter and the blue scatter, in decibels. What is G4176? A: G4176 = 5.3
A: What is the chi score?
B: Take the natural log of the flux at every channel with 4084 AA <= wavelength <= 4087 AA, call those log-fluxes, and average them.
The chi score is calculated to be 2.3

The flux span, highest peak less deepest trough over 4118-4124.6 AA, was 2.4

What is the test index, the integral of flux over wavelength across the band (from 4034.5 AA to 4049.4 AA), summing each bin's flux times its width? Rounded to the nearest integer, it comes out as 152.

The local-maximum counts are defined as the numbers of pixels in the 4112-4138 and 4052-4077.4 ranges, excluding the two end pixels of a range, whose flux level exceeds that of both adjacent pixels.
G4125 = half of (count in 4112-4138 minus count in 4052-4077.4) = 1.0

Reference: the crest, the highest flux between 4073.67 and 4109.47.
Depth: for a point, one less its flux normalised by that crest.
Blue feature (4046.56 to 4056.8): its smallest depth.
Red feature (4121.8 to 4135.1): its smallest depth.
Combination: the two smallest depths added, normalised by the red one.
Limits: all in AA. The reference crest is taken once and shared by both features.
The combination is 2.1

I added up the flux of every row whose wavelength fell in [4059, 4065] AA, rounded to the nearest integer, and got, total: 69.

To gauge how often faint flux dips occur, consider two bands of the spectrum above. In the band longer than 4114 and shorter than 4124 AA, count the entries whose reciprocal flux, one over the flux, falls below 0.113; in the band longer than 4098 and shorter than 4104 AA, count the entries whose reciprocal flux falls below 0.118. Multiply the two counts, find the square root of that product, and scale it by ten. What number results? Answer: 28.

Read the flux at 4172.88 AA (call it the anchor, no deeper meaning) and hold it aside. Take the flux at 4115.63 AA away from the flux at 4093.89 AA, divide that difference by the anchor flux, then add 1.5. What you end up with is 1.51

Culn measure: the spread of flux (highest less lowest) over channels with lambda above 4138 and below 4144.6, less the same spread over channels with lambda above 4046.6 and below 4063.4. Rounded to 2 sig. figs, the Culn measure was -2.9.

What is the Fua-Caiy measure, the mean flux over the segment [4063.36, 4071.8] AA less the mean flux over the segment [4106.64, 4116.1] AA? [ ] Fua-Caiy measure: 0.66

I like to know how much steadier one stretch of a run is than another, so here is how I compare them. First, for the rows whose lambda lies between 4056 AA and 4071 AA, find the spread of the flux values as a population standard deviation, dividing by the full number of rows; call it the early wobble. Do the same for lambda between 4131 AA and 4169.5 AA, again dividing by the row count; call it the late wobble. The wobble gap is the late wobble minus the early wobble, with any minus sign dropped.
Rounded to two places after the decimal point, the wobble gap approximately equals 0.33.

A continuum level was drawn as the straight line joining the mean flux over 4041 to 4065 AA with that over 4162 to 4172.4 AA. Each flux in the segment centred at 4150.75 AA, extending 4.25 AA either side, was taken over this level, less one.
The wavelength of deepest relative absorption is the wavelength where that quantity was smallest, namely 4153.71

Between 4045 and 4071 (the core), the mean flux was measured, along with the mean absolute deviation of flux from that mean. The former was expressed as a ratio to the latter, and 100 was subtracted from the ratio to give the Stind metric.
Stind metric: -90.3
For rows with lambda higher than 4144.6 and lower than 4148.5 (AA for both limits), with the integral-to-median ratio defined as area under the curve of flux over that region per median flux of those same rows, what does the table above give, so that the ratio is 3.8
